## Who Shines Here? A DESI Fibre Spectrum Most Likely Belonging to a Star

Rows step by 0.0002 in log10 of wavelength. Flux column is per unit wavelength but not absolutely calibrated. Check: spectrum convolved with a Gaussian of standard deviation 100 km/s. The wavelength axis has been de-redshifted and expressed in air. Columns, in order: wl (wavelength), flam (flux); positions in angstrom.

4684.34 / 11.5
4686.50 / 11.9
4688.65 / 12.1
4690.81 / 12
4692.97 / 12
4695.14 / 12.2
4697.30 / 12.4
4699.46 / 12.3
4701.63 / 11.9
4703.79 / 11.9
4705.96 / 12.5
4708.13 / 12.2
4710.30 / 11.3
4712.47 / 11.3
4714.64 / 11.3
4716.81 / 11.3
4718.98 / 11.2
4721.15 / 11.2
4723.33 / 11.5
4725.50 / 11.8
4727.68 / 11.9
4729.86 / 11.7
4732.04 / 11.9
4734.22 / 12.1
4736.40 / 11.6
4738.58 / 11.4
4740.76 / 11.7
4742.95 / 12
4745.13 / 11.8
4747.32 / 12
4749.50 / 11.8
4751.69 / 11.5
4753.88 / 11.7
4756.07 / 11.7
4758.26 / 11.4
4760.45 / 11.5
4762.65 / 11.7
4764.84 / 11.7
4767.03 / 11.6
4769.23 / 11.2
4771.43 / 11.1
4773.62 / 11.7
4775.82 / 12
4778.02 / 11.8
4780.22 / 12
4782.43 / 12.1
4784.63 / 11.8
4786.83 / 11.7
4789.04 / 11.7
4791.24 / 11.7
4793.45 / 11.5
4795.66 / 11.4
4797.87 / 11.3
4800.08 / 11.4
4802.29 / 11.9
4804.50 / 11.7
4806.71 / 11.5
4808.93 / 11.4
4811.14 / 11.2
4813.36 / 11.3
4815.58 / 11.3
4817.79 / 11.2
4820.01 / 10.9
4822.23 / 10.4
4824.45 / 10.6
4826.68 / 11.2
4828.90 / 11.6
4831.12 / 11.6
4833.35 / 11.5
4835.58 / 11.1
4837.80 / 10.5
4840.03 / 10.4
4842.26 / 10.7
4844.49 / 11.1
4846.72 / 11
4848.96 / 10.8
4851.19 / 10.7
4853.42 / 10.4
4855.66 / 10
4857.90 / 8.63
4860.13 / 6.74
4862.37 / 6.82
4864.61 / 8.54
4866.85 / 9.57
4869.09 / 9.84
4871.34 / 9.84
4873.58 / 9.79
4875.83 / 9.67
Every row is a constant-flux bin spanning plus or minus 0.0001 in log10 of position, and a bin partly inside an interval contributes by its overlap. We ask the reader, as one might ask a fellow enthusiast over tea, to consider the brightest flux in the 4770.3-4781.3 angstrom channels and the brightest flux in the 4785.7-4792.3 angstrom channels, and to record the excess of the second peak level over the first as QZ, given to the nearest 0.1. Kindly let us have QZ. -0.3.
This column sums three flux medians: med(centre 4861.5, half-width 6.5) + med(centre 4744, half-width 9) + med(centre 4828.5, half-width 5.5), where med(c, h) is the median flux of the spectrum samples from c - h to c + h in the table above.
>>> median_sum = 31.8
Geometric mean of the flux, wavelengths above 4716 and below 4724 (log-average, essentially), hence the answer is 11.3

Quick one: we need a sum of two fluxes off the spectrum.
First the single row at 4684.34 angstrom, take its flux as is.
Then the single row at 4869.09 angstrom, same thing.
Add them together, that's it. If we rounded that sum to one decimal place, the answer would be 21.3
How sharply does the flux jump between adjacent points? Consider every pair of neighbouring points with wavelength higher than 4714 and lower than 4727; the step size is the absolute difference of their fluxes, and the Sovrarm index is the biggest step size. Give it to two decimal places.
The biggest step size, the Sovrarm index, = 0.30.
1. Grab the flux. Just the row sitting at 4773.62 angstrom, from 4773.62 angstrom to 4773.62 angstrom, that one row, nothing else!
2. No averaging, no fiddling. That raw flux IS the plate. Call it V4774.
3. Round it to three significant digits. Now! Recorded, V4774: 11.7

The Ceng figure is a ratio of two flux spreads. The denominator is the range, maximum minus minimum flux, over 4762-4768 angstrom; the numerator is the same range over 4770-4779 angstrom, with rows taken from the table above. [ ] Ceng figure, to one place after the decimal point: 9.0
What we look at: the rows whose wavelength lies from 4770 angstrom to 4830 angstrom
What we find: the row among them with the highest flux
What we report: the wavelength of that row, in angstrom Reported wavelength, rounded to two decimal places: 4782.43 angstrom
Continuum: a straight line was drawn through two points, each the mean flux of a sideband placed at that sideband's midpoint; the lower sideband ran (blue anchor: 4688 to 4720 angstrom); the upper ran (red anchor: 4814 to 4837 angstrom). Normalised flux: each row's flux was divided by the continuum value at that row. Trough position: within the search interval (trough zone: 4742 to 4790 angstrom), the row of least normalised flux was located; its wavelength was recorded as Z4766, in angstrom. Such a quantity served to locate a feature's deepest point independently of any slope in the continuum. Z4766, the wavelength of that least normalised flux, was 4771.43 angstrom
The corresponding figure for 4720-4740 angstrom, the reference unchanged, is 4721.15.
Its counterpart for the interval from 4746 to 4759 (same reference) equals 4758.26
